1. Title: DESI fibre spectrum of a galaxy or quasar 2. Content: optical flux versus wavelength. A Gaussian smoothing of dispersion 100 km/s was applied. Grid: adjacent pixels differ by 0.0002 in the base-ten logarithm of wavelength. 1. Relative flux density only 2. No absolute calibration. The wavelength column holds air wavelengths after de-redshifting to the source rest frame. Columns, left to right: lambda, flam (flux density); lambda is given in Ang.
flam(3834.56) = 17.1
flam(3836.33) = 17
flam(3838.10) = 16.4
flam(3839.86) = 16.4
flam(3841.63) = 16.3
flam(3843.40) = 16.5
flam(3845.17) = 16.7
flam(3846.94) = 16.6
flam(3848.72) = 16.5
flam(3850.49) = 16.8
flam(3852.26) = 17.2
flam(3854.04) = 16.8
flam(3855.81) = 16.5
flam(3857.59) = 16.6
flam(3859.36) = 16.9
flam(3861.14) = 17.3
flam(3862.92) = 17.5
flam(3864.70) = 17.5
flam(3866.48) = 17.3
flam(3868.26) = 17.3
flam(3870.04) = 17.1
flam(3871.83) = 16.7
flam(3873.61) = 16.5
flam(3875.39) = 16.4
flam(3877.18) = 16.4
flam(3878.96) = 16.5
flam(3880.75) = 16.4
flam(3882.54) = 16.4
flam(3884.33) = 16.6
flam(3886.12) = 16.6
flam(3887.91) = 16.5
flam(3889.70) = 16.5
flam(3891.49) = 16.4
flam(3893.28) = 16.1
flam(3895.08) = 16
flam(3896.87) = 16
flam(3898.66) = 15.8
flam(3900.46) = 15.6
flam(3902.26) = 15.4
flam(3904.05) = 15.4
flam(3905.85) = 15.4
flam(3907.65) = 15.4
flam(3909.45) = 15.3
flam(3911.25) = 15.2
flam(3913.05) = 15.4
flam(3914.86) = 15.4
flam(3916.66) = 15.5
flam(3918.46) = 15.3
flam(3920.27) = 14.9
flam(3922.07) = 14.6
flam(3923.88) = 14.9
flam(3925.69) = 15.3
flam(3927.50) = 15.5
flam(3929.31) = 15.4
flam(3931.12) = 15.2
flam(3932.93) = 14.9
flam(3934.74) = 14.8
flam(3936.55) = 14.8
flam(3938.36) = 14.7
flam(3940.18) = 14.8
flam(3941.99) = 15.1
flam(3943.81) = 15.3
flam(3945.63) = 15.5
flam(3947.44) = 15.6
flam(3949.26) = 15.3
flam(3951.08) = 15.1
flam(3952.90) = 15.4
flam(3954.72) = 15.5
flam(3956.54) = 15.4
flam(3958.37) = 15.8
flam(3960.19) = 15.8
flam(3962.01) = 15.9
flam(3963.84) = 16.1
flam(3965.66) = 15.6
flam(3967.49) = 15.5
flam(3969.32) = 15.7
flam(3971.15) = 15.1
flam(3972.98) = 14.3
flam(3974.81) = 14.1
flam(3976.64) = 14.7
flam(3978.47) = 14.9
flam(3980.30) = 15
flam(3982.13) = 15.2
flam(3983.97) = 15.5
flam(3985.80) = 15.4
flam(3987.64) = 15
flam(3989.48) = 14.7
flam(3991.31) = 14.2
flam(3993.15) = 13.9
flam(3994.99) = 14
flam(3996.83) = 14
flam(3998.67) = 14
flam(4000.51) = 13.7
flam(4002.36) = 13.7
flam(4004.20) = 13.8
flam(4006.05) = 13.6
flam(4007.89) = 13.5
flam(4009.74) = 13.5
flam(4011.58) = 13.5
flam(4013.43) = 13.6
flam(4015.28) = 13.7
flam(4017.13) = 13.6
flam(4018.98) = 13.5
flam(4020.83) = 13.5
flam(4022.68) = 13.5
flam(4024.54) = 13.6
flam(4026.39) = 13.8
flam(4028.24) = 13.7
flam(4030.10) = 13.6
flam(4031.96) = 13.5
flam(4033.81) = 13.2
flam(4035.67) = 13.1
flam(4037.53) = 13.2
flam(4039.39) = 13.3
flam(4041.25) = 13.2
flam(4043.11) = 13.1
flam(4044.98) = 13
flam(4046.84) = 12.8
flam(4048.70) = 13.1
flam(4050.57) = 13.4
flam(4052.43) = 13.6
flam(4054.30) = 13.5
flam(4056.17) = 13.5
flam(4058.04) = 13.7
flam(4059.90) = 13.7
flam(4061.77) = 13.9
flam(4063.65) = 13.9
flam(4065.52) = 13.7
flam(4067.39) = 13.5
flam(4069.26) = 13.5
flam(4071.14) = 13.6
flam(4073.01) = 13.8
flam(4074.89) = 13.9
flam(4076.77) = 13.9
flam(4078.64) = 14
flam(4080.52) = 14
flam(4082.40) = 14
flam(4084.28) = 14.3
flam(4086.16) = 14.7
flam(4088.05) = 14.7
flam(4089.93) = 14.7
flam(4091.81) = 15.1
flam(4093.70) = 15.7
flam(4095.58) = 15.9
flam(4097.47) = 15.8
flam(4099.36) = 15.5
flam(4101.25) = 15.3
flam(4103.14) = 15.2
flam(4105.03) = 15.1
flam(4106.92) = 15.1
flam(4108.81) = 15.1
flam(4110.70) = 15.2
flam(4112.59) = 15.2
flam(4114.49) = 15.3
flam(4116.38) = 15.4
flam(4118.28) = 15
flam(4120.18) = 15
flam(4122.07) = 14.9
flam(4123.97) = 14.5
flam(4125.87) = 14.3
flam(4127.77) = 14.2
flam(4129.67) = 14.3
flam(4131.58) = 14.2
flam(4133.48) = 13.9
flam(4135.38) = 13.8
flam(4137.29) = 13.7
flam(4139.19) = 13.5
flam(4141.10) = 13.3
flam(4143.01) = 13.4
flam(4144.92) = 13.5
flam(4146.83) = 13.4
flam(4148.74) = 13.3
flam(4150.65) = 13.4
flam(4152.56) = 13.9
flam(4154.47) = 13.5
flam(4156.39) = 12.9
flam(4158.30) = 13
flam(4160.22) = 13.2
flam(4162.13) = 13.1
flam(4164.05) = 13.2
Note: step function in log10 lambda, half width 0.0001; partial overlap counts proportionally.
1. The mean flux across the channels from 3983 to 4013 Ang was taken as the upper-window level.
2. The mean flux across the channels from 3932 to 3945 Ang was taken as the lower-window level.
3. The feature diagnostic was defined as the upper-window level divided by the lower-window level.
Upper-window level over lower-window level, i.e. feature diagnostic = 0.95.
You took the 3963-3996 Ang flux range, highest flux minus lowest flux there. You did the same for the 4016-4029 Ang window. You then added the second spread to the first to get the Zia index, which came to 2.5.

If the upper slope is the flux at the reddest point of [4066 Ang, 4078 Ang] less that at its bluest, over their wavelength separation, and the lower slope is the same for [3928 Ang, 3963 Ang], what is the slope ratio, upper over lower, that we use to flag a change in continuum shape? 2.8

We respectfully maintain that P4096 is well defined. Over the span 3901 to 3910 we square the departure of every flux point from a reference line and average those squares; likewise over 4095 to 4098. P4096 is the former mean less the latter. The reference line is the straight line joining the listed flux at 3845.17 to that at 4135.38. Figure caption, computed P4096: -2.3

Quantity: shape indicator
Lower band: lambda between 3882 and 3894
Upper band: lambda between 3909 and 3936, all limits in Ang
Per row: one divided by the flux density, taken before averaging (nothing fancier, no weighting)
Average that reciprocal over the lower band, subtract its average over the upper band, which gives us -0.0051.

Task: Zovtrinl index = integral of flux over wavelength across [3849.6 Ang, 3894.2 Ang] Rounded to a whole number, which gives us 747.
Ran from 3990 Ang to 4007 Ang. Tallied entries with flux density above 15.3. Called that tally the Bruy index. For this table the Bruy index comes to 0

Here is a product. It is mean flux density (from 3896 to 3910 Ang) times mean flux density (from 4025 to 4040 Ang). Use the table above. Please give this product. 209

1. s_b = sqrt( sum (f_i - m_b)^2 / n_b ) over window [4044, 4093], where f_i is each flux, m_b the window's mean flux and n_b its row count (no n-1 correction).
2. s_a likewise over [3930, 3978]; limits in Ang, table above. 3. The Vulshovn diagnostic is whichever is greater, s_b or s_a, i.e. 0.53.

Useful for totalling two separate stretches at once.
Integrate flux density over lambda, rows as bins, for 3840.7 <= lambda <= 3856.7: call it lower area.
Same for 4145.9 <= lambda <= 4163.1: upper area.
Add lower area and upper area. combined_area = 495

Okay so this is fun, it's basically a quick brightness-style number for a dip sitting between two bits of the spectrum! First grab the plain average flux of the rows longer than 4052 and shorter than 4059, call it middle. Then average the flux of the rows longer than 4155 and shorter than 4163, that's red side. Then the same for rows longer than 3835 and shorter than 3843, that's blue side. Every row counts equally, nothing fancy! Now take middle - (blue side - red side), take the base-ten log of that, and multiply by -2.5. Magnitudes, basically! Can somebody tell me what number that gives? -2.51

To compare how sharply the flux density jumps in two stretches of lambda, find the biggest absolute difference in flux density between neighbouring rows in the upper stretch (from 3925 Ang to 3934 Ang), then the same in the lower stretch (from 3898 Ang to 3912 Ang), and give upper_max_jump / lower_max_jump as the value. 1.5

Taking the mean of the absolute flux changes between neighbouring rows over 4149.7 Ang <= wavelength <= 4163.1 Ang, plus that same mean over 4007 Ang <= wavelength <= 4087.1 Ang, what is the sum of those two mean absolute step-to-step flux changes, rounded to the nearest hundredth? 0.44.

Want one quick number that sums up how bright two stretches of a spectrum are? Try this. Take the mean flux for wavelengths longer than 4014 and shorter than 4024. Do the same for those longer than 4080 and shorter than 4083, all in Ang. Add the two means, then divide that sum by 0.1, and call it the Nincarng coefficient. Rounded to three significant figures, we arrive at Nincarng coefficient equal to 276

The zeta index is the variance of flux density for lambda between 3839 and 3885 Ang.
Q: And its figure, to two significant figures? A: 0.14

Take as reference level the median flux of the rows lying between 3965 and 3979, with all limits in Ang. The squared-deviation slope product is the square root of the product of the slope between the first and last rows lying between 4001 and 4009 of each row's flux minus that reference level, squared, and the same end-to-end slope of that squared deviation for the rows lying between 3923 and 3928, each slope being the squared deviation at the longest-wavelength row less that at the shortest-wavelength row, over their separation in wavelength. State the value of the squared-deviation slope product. 0.08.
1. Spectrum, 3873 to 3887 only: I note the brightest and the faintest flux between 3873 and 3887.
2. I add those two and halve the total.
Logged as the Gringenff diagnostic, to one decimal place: 16.5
